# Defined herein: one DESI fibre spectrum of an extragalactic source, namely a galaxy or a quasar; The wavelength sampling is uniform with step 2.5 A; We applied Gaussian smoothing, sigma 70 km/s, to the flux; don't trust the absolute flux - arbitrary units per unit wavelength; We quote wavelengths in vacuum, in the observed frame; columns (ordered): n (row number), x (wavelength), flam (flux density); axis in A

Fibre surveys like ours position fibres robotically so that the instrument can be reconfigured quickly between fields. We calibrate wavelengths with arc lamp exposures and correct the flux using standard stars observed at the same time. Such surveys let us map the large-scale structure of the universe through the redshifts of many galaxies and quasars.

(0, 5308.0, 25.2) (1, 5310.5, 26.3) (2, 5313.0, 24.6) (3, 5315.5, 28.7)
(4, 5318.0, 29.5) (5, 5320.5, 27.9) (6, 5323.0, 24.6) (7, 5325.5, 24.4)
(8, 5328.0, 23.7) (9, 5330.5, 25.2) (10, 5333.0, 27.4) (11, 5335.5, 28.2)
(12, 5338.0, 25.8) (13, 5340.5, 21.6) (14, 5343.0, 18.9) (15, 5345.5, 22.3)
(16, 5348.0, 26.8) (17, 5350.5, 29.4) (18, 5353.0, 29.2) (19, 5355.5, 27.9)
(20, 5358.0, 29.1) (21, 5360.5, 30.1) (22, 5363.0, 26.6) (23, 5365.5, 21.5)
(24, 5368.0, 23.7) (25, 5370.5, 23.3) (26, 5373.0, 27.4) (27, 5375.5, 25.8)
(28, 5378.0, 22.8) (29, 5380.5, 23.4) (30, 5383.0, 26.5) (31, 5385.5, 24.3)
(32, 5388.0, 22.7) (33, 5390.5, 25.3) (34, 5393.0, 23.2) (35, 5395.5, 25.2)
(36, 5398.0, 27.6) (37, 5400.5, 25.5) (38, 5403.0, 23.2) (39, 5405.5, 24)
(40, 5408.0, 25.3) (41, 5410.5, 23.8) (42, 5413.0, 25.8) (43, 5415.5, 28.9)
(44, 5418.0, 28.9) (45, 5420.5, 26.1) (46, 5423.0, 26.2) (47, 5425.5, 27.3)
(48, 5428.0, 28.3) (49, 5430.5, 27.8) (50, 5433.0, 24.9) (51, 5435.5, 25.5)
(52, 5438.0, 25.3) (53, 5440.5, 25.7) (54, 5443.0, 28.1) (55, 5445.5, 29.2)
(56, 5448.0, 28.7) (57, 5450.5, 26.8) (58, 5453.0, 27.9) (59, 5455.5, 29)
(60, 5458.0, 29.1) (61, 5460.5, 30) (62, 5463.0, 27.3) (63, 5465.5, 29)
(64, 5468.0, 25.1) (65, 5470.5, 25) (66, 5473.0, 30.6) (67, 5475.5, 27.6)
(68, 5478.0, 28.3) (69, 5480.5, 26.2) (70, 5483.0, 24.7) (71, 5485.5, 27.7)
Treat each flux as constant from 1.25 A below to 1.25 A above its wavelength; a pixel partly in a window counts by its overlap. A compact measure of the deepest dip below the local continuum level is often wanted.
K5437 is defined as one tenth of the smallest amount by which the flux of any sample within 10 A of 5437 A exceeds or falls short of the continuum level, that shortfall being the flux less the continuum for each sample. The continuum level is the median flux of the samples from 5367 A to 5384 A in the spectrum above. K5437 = 0.12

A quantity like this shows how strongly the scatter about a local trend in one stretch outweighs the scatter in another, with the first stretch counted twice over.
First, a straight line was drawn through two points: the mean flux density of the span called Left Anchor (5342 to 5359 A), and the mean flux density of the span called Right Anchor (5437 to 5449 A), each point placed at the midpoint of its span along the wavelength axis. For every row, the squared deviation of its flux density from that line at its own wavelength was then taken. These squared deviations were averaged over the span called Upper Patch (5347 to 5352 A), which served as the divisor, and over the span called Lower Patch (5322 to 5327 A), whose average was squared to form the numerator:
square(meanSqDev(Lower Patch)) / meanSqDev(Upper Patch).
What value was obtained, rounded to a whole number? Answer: 1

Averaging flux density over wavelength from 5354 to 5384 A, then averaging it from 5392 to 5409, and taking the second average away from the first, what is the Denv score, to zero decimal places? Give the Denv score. 1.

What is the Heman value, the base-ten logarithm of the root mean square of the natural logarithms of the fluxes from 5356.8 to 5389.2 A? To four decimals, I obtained 0.5082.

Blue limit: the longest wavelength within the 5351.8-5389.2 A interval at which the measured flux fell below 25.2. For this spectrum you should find 5388.0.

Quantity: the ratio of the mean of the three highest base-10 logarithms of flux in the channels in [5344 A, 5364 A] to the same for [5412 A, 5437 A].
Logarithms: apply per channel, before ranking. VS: 1.009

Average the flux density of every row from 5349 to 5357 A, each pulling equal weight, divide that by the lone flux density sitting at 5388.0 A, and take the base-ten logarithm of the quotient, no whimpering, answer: 0.10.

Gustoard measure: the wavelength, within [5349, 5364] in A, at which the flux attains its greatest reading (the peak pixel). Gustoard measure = 5360.5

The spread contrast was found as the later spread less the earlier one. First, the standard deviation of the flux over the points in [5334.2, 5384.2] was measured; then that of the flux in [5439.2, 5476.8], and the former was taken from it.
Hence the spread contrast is -1.4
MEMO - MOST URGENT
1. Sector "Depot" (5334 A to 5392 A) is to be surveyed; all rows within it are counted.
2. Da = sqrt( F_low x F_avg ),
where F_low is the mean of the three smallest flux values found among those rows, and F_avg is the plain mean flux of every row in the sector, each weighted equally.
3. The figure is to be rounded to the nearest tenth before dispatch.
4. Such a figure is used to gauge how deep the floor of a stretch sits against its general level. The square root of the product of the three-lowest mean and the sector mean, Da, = 22.9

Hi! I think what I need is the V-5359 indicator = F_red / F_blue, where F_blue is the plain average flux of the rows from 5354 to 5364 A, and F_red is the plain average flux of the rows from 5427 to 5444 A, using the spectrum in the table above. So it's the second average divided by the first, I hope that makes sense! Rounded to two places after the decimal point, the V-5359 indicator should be 0.93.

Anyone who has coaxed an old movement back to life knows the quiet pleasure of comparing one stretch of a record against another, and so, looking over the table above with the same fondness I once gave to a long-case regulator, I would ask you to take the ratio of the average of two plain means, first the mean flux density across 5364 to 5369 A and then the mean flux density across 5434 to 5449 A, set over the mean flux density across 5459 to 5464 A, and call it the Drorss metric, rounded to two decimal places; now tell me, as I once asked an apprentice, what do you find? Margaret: 0.87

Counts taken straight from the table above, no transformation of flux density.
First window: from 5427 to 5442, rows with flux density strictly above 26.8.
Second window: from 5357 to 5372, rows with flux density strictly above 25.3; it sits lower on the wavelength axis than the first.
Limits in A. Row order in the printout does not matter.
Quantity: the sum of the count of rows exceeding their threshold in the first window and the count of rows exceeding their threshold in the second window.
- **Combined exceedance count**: 5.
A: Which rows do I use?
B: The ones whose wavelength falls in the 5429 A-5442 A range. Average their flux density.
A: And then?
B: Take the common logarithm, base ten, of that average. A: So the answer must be 1.41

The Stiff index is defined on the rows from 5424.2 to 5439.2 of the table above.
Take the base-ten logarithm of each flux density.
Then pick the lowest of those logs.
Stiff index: 1.40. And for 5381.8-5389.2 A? 1.36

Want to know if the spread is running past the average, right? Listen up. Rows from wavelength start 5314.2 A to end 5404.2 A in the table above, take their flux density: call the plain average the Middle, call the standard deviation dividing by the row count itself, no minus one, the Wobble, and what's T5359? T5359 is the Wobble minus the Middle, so -22.9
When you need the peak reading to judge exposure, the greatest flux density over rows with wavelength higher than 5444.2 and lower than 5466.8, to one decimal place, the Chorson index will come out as 30.0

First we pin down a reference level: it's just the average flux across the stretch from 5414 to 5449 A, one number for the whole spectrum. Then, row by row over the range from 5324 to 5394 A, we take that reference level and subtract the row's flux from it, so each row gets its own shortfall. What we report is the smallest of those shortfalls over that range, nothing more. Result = -2.9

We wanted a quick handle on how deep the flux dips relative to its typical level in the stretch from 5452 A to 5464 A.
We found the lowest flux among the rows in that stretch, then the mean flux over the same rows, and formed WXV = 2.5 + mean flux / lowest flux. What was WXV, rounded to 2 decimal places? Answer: 3.55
